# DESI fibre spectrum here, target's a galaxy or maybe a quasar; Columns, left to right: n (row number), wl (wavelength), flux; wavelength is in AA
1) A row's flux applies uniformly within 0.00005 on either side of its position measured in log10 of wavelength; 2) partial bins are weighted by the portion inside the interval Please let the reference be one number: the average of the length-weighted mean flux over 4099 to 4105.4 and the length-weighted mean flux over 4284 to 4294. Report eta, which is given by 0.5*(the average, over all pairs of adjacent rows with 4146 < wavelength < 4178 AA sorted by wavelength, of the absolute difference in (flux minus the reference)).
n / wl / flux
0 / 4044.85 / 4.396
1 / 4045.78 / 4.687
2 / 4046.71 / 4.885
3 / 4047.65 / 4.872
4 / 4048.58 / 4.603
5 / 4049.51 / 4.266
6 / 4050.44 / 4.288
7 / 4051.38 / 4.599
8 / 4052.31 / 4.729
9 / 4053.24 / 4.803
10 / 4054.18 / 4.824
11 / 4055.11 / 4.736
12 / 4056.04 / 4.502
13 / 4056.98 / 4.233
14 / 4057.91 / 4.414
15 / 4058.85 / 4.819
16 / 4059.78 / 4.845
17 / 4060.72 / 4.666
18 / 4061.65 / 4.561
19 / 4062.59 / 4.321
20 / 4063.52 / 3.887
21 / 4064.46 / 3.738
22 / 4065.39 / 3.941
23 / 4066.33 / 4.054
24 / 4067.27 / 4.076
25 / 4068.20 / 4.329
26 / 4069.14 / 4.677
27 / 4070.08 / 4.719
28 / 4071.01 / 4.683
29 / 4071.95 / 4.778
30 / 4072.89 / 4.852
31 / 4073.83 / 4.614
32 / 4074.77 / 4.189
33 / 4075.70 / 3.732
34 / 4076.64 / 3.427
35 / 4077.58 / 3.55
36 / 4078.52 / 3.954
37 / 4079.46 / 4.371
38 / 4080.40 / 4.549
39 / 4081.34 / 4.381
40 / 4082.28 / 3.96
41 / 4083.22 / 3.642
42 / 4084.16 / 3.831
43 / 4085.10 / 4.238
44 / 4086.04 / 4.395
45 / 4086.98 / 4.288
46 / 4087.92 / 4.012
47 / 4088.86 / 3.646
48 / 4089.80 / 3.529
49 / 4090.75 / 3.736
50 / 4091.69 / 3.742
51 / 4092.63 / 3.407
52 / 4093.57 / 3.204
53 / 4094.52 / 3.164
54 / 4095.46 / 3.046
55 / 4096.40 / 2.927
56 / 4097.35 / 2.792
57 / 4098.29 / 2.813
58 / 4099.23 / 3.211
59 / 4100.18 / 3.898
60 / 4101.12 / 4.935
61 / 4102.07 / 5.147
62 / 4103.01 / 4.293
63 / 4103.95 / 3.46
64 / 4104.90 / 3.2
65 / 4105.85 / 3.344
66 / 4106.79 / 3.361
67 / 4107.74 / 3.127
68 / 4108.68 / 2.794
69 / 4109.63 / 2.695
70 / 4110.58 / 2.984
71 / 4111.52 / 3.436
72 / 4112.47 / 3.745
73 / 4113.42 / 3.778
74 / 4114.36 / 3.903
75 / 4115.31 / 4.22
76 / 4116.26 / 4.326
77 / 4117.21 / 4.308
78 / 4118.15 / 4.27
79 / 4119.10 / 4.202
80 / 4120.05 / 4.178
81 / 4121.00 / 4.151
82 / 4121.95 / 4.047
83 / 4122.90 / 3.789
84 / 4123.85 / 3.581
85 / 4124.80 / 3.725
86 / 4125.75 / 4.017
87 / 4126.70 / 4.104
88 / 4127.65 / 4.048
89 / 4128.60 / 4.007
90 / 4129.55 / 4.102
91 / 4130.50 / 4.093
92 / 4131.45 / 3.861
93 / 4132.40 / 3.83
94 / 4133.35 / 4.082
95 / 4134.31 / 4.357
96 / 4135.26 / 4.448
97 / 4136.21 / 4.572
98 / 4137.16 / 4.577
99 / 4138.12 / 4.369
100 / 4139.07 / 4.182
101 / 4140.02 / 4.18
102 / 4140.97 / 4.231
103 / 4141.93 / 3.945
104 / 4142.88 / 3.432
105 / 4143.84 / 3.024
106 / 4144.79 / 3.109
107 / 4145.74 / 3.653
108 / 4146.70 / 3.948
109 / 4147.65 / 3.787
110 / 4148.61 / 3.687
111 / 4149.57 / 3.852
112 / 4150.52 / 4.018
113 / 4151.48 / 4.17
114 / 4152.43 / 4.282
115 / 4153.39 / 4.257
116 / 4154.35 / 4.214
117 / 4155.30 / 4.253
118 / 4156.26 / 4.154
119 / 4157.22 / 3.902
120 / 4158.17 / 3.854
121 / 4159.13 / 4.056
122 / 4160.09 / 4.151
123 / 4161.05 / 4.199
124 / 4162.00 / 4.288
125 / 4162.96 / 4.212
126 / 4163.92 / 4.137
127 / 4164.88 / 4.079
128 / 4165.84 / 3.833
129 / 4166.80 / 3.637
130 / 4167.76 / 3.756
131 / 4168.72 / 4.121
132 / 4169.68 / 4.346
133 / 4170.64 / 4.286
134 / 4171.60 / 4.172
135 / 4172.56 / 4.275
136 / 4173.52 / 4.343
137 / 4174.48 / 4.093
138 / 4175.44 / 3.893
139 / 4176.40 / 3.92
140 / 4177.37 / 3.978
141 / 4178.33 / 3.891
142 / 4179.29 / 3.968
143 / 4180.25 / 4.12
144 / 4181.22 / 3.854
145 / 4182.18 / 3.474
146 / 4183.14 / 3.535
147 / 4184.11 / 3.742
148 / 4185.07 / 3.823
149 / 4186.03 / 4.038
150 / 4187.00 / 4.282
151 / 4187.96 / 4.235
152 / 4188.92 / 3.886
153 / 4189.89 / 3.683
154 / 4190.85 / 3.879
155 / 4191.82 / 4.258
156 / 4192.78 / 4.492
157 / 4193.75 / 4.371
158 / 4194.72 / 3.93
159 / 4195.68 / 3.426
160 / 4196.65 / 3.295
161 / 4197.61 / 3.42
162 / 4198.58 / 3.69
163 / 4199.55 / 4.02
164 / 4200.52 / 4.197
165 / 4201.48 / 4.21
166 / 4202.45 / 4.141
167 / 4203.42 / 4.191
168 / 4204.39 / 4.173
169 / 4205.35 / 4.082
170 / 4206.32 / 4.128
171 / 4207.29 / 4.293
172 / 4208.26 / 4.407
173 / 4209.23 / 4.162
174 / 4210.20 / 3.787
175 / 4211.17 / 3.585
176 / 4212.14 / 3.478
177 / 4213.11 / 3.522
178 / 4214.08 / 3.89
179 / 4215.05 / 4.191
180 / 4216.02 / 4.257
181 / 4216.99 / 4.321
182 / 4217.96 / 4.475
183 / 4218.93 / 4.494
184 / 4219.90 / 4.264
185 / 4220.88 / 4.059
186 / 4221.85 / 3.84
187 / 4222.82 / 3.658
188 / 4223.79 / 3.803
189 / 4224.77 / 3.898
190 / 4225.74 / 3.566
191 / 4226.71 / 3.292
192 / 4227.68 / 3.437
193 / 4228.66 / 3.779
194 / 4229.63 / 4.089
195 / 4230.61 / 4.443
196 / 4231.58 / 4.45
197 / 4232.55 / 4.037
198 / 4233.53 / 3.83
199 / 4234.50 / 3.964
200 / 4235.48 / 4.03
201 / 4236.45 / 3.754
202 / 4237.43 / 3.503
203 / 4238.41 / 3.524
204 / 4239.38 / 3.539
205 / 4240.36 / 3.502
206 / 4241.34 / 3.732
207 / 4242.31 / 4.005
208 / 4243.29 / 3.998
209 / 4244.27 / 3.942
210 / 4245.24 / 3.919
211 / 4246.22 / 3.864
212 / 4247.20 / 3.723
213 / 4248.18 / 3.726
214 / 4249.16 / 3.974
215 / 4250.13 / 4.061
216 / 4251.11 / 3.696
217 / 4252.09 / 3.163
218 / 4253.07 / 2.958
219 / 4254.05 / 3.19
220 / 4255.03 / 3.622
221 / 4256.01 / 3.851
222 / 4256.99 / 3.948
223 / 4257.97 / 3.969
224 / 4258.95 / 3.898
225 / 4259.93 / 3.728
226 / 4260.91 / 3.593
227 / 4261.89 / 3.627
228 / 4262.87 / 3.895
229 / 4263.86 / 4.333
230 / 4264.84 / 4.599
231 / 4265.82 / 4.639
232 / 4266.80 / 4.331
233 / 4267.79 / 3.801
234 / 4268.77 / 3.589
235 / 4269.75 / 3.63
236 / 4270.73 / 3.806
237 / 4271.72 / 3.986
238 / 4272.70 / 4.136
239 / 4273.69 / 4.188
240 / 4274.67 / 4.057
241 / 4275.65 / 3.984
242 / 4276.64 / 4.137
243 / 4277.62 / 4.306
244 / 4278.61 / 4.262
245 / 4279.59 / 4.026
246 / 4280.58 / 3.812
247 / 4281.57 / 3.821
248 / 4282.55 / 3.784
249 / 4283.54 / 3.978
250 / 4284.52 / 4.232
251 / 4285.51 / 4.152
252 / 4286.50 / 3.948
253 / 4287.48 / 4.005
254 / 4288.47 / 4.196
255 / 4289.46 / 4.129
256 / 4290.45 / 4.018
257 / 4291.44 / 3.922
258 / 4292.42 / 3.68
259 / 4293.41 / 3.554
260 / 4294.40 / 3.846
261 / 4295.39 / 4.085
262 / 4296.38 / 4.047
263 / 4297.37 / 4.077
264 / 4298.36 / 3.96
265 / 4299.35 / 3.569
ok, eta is 0.063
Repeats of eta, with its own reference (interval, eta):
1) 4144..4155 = 0.088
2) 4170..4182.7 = 0.074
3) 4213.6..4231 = 0.101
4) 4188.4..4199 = 0.130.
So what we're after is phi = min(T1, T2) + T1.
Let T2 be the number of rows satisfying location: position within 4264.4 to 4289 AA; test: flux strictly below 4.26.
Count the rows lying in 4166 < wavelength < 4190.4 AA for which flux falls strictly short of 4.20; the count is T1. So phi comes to 38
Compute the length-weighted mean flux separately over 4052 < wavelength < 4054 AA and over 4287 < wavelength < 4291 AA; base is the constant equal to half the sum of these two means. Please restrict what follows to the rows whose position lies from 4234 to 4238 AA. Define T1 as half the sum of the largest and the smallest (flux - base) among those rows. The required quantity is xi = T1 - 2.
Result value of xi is -2.7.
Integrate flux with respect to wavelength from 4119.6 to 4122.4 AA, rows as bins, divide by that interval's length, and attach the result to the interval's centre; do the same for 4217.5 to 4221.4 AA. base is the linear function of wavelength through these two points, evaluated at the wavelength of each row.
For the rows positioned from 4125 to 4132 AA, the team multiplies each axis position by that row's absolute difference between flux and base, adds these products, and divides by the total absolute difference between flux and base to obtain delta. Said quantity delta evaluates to 4129.2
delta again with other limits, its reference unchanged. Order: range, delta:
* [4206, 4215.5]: 4211.7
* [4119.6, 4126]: 4123.7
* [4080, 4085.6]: 4082.3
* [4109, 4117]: 4111.4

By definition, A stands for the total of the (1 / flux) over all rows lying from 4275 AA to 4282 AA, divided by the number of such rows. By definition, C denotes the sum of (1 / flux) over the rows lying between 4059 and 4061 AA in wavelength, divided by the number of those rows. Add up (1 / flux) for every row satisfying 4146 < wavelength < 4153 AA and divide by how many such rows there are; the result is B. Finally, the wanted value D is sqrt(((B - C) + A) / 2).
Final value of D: 0.381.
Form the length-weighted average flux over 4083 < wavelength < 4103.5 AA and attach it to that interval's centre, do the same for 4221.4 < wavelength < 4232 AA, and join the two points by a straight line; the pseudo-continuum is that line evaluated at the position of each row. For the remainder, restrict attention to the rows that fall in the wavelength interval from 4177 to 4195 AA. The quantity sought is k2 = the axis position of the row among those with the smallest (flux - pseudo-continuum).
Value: 4182.18 AA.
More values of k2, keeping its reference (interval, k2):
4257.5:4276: 4268.77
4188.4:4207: 4196.65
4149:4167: 4166.80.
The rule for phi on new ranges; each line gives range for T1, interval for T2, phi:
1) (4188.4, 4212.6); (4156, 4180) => 38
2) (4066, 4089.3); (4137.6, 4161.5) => 24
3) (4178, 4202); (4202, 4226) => 38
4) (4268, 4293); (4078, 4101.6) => 41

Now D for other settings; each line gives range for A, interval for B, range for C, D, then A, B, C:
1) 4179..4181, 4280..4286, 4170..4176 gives 0.361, 0.247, 0.253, 0.24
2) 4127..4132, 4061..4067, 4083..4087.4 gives 0.352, 0.249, 0.246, 0.25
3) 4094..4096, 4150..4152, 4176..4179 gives 0.395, 0.322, 0.244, 0.25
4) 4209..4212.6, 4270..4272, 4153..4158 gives 0.377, 0.268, 0.257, 0.24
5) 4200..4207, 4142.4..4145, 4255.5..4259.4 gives 0.387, 0.240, 0.315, 0.26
